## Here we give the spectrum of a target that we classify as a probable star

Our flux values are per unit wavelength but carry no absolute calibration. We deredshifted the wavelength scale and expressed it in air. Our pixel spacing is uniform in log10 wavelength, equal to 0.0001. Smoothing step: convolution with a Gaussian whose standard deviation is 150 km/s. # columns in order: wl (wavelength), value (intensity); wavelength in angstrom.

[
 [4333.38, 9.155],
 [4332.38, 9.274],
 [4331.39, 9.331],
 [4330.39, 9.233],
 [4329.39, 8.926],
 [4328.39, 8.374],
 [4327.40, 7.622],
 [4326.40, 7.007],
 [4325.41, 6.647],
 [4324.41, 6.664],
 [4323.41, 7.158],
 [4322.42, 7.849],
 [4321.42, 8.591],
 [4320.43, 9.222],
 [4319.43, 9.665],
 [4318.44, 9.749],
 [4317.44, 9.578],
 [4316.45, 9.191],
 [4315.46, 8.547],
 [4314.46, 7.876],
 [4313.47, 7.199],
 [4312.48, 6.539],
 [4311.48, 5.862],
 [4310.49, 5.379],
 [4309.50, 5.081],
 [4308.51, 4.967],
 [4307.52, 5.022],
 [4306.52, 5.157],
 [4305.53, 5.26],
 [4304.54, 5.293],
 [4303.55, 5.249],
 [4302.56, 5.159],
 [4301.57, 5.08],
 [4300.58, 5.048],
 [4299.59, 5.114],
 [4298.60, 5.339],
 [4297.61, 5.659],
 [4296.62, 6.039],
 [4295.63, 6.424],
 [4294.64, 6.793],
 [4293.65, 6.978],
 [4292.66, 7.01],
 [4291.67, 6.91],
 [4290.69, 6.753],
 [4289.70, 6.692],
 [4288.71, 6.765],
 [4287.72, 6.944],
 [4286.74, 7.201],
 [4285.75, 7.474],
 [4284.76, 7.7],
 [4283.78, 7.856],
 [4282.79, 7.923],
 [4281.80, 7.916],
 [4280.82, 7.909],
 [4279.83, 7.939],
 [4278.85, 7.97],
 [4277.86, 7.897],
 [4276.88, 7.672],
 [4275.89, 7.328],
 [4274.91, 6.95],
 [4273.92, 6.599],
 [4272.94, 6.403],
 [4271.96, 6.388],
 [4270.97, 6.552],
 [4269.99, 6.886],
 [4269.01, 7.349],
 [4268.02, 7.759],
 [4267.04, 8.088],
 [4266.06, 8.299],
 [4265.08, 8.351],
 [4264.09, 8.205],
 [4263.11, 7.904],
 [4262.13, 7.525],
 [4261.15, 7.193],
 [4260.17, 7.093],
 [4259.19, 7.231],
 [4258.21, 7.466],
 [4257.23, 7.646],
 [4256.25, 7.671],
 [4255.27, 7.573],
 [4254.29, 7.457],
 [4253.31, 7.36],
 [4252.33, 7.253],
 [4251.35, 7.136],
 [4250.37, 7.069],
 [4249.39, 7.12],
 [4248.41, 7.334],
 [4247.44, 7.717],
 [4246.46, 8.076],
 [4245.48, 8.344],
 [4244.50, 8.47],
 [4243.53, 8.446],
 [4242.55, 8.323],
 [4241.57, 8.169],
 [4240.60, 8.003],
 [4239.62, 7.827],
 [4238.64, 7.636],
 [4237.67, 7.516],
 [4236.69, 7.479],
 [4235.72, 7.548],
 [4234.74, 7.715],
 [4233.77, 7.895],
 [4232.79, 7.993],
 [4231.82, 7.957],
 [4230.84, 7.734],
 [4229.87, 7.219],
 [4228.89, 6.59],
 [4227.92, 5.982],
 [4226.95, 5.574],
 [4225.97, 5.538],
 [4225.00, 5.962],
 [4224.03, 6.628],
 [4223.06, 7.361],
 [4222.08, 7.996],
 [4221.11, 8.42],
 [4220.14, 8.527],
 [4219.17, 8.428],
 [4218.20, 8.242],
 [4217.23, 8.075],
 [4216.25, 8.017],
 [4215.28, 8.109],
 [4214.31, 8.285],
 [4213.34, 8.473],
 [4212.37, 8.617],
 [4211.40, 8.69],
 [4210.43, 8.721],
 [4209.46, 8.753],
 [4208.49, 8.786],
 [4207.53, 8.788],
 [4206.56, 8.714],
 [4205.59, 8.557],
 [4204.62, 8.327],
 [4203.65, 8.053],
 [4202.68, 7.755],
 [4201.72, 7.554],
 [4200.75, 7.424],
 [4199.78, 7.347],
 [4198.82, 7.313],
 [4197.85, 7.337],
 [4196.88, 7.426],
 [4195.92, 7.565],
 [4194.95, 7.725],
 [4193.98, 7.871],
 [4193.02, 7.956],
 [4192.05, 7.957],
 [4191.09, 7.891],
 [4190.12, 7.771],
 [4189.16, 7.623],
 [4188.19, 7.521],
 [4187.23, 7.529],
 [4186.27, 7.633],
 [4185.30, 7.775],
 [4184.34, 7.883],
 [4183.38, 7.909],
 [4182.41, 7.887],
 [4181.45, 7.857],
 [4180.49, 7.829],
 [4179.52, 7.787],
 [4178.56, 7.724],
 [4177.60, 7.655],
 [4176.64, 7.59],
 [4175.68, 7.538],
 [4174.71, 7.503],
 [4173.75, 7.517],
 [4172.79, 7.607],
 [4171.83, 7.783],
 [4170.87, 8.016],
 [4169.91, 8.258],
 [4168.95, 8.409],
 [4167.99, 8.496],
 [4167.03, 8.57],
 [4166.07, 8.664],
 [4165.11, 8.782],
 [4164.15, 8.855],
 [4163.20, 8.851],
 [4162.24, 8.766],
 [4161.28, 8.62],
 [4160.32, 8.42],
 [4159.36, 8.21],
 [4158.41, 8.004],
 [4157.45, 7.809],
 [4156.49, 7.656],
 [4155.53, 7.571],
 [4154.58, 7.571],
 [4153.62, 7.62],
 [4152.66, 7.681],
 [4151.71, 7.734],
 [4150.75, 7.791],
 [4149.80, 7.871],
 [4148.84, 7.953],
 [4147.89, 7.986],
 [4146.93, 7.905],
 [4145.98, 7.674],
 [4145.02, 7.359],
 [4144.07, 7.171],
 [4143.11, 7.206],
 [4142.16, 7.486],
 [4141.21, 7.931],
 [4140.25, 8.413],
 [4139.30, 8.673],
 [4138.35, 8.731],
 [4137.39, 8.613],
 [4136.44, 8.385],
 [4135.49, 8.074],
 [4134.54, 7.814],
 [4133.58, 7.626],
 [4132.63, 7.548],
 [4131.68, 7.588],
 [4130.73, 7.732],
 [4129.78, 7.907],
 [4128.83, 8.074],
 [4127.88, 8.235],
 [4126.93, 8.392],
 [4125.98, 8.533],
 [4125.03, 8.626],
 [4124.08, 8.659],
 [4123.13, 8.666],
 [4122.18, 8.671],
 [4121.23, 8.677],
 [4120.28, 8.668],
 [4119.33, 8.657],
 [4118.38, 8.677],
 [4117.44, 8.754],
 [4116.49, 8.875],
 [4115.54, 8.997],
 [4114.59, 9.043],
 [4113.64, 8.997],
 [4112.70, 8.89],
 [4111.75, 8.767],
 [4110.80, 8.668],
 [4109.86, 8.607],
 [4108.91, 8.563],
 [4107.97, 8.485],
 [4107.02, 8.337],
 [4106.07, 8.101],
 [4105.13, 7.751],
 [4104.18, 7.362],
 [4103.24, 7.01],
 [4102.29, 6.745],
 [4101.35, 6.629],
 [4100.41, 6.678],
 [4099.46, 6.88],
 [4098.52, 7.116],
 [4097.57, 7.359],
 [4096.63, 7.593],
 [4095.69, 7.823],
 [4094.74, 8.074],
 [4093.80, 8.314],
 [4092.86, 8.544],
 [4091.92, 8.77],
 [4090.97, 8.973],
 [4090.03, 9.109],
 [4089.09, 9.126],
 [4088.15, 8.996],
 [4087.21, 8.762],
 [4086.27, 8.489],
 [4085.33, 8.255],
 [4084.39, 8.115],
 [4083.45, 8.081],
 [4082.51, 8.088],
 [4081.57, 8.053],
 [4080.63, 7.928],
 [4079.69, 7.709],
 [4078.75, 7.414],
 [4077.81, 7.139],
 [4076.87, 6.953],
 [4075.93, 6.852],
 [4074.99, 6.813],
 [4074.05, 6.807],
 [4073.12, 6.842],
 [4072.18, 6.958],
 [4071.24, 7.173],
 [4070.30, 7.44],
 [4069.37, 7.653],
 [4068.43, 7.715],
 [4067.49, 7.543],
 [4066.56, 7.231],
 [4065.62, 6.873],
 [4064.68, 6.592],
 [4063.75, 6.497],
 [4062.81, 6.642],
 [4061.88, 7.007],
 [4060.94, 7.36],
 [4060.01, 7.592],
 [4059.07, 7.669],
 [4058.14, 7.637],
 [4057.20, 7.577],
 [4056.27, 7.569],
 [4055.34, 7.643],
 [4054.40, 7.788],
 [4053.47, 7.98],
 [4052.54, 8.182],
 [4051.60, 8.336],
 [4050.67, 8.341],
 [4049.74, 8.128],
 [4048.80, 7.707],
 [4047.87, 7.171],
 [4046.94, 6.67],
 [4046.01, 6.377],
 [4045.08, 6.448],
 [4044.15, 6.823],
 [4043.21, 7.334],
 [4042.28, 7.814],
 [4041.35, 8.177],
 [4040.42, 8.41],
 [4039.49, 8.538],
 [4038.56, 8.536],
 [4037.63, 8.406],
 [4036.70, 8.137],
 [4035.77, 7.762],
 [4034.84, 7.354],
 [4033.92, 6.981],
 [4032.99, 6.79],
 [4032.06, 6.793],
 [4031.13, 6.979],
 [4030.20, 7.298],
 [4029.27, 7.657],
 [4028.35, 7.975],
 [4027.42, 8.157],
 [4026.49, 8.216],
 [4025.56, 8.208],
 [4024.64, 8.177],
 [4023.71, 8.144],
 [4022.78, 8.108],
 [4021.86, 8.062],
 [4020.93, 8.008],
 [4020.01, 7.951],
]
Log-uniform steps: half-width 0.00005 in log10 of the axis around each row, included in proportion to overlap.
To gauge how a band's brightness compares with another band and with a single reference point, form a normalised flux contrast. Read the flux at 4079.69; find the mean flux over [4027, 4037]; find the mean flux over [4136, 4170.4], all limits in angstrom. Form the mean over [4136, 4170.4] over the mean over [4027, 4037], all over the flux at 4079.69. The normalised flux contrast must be 0.141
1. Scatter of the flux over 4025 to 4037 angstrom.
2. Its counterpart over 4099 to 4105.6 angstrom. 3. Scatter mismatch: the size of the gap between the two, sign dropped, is 0.15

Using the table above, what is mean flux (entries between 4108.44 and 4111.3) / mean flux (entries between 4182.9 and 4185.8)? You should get 1.10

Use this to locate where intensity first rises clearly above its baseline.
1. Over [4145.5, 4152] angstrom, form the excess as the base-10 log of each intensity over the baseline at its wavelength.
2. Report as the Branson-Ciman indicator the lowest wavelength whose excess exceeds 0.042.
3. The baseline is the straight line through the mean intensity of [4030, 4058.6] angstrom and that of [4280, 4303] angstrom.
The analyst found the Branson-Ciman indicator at 4147.89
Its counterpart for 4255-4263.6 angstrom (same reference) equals 4255.27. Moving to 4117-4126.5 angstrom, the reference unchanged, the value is 4117.44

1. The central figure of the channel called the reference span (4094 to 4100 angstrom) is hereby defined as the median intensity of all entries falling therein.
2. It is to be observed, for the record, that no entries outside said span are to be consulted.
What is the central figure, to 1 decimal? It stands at 7.5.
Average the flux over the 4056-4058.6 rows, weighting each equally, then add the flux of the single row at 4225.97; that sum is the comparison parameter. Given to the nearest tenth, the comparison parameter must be 13.1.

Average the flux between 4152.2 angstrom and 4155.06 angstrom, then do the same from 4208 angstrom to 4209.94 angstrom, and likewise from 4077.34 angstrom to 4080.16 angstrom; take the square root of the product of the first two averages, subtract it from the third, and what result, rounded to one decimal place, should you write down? -0.8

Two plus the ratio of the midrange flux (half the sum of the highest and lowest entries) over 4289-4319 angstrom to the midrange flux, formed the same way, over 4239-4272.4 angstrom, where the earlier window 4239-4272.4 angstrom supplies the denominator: 2.99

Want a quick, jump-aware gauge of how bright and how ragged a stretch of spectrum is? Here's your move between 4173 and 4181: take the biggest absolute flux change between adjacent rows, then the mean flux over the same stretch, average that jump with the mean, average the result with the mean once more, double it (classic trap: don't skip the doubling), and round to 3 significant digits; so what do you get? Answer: 11.5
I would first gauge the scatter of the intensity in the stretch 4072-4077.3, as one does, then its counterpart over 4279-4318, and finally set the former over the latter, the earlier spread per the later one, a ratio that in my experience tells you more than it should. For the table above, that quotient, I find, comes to 0.05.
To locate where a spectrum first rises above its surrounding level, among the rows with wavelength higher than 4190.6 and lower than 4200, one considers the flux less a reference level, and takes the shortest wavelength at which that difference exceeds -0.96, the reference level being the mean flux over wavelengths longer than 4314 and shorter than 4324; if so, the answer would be 4191.09 angstrom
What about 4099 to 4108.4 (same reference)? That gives 4106.07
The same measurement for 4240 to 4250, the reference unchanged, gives 4240.60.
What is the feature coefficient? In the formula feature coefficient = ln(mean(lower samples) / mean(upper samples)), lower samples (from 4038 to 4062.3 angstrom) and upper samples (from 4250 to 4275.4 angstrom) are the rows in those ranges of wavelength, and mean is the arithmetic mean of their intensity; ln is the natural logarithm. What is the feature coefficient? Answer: 0.04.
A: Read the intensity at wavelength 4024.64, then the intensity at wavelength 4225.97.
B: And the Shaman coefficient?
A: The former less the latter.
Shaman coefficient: 2.6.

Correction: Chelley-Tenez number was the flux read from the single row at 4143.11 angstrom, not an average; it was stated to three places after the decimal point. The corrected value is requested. 7.206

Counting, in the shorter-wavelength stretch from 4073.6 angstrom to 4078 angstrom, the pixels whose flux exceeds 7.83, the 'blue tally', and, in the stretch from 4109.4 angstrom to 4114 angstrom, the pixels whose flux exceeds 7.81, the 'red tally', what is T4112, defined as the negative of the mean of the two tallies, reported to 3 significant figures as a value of -2.50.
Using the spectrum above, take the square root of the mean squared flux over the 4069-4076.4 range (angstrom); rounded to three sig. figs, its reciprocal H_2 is 0.141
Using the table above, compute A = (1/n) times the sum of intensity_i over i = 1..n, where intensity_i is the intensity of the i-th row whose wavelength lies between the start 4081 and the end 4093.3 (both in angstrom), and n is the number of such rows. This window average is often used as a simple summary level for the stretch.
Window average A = 8.6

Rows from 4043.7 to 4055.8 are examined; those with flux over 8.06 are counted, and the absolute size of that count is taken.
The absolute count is 4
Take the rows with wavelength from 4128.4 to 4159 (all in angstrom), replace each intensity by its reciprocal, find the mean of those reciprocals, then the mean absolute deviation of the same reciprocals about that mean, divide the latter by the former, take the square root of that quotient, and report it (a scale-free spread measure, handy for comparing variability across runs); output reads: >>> 0.19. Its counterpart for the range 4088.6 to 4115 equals 0.30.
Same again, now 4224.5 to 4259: 0.28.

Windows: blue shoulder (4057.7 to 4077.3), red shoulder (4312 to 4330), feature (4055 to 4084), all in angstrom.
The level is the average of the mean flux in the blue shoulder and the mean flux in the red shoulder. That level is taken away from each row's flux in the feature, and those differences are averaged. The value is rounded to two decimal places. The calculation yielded -0.31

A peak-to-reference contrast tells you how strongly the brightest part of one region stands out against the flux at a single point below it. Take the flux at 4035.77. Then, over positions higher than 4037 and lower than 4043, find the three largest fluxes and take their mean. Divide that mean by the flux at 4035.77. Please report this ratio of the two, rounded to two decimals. 1.09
